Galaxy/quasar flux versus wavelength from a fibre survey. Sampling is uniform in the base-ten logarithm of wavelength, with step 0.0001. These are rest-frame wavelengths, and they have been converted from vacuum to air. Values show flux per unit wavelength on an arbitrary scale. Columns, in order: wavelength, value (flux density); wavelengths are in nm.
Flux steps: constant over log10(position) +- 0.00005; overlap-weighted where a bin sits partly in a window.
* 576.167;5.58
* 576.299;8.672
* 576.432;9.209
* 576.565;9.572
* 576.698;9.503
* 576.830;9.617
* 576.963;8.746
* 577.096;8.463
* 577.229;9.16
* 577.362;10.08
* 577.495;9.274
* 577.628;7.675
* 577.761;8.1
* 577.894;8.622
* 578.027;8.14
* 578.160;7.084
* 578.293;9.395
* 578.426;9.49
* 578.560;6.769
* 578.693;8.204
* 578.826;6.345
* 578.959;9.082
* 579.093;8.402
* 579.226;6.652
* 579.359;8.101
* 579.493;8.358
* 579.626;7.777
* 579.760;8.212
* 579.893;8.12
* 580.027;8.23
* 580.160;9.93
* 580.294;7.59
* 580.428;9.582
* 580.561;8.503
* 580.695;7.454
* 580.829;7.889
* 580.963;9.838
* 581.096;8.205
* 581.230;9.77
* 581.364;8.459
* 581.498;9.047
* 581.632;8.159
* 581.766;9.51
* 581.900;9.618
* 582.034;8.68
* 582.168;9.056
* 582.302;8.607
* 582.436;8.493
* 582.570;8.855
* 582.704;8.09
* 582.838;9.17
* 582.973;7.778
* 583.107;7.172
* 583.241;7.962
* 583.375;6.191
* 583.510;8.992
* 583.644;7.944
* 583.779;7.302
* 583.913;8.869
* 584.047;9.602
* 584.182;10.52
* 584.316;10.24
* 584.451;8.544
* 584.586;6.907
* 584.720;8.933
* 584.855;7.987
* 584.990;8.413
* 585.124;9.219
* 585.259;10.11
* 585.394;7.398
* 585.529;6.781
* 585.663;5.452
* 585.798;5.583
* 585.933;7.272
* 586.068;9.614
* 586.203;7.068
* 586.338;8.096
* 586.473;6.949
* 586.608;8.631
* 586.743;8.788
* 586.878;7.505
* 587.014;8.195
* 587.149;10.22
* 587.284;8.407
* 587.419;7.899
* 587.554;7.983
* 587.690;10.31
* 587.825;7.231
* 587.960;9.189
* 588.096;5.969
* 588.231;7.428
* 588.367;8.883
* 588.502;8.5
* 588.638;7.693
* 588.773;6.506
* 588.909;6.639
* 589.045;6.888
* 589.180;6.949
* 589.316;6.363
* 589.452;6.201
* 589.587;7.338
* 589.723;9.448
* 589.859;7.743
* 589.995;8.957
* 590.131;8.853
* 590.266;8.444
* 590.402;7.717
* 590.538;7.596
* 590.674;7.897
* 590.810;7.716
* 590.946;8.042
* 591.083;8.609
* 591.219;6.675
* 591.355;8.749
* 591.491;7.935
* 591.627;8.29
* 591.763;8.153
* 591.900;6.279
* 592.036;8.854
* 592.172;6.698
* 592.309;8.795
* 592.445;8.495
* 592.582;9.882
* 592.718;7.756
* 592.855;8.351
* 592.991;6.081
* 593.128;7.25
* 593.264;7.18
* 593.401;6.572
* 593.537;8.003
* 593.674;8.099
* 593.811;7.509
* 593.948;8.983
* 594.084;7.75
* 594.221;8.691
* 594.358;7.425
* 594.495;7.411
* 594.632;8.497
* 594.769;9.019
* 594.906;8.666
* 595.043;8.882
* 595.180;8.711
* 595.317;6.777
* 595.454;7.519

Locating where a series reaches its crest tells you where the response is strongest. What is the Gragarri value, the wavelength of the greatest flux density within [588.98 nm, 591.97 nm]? 589.723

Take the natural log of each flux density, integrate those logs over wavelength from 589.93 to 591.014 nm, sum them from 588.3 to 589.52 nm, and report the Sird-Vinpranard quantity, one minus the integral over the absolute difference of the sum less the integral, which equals 0.85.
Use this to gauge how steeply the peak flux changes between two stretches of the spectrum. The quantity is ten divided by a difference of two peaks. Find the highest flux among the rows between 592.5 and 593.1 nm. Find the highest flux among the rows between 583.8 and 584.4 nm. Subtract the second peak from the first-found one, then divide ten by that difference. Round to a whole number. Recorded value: -16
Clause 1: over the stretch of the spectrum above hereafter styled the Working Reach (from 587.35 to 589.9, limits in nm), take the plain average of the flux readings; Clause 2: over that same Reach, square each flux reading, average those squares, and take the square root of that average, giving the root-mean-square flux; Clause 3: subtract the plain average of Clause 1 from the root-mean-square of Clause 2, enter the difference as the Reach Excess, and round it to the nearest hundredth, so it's 0.09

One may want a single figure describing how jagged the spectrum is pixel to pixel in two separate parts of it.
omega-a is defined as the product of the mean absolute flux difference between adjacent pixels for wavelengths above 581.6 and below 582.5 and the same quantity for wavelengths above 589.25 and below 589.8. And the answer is 0.63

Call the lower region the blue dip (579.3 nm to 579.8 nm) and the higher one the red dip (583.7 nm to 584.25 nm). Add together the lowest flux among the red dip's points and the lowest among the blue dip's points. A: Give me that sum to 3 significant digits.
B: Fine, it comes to 15.1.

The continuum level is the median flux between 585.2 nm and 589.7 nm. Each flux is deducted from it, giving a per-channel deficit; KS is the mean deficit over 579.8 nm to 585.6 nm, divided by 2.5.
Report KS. -0.45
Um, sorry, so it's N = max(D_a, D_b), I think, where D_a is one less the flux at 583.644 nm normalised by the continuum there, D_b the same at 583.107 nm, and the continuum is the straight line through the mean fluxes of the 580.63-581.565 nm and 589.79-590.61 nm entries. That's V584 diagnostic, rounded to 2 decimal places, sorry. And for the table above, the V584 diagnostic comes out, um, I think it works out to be 0.16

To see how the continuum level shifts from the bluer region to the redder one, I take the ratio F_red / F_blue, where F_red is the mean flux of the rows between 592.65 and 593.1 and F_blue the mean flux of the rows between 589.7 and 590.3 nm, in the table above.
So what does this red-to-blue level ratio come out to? 0.85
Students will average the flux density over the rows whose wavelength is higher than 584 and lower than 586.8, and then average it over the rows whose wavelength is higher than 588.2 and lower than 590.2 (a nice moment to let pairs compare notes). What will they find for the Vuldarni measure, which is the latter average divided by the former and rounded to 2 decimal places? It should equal 0.93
